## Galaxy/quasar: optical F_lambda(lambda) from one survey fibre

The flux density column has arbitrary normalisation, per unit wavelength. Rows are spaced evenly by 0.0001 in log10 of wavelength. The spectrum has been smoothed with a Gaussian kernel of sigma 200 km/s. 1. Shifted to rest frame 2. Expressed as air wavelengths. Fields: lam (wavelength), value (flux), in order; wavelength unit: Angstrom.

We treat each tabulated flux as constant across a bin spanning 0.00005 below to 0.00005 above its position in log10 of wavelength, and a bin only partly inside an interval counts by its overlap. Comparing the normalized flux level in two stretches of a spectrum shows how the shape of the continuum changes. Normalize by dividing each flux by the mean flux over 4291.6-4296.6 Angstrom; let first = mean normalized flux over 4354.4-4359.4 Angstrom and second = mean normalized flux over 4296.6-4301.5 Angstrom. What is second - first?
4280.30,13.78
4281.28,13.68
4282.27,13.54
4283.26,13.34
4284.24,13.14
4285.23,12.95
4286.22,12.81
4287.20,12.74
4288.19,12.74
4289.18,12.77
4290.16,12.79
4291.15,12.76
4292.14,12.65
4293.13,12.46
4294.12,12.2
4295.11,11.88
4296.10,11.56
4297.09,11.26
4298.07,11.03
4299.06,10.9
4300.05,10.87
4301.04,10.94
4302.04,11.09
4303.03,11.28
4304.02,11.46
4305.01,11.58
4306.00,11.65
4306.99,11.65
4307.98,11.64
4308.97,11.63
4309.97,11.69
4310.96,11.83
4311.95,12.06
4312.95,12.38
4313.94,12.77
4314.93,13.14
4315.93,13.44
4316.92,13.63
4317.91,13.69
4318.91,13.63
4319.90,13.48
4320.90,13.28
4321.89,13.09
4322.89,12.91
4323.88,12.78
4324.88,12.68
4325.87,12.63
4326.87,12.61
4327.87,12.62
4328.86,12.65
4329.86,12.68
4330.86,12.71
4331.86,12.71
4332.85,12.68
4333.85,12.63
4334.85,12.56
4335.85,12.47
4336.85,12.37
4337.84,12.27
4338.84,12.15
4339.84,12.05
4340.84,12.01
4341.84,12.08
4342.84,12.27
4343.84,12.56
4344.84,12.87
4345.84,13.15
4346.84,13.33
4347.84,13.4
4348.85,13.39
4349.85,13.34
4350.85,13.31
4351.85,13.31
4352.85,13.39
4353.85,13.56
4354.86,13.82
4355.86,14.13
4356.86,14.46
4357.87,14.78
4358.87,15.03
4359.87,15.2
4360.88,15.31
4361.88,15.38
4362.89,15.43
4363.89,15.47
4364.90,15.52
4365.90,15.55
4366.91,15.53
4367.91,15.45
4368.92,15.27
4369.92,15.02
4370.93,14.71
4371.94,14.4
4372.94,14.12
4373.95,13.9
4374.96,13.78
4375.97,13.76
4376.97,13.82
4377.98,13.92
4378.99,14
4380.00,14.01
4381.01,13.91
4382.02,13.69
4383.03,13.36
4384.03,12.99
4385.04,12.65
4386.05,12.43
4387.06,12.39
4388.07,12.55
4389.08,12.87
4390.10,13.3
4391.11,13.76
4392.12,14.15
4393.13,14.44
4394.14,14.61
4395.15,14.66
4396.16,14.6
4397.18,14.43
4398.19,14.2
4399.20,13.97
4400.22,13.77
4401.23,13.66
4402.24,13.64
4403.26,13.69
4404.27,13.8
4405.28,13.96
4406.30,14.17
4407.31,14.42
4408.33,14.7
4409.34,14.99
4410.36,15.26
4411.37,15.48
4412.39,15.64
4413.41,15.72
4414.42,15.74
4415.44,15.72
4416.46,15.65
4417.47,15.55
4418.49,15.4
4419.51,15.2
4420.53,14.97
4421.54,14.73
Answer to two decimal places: -0.28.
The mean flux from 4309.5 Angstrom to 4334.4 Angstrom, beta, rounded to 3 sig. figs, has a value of 12.8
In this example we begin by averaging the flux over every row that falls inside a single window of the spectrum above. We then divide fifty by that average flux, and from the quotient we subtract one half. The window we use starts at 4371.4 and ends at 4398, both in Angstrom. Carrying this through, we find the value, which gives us 3.1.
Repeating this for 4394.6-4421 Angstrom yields 2.9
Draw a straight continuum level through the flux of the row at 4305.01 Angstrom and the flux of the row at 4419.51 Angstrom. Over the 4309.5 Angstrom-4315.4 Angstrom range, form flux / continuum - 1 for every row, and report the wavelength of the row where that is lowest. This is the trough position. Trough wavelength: 4309.97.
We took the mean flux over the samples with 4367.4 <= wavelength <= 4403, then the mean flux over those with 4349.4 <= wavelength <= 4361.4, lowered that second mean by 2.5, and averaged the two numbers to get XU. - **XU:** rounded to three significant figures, 12.8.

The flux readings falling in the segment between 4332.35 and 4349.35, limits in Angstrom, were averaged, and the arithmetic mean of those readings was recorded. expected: 12.6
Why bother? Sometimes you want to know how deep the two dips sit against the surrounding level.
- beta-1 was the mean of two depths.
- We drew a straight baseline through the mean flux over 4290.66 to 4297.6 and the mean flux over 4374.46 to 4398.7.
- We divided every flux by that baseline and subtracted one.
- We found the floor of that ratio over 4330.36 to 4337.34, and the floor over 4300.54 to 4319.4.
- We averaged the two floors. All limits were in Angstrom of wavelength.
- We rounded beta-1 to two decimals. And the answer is -0.07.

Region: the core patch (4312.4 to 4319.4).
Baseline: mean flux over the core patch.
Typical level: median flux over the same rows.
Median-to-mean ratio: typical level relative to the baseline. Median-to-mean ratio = 1.02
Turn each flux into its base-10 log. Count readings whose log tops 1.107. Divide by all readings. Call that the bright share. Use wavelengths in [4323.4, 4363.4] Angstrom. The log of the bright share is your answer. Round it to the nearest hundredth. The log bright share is -0.32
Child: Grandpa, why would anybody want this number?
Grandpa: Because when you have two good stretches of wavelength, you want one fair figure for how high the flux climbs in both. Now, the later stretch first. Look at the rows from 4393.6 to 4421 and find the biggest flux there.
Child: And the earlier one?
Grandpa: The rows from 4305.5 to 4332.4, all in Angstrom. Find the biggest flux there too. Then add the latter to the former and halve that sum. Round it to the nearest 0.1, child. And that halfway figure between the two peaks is 14.7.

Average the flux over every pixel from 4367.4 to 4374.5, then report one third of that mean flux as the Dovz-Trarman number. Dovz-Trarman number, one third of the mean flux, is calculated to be 4.90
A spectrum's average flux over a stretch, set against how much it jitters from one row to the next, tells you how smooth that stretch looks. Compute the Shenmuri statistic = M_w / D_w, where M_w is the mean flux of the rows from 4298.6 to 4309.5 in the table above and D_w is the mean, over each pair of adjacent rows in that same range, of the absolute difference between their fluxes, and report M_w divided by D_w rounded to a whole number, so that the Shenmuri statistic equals 137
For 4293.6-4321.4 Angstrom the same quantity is 71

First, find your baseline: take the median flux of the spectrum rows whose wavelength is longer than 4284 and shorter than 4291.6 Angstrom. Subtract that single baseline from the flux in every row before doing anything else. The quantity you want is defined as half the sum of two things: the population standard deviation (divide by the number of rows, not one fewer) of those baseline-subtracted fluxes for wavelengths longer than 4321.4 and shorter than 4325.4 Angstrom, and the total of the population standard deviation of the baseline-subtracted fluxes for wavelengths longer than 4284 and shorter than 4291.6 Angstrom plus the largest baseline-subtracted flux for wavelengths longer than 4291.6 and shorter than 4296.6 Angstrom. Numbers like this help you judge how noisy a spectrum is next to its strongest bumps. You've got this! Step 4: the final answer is 0.1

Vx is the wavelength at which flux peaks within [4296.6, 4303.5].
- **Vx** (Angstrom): 4303.03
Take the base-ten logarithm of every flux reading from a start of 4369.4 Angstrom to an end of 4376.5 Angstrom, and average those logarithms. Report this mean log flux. 1.15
